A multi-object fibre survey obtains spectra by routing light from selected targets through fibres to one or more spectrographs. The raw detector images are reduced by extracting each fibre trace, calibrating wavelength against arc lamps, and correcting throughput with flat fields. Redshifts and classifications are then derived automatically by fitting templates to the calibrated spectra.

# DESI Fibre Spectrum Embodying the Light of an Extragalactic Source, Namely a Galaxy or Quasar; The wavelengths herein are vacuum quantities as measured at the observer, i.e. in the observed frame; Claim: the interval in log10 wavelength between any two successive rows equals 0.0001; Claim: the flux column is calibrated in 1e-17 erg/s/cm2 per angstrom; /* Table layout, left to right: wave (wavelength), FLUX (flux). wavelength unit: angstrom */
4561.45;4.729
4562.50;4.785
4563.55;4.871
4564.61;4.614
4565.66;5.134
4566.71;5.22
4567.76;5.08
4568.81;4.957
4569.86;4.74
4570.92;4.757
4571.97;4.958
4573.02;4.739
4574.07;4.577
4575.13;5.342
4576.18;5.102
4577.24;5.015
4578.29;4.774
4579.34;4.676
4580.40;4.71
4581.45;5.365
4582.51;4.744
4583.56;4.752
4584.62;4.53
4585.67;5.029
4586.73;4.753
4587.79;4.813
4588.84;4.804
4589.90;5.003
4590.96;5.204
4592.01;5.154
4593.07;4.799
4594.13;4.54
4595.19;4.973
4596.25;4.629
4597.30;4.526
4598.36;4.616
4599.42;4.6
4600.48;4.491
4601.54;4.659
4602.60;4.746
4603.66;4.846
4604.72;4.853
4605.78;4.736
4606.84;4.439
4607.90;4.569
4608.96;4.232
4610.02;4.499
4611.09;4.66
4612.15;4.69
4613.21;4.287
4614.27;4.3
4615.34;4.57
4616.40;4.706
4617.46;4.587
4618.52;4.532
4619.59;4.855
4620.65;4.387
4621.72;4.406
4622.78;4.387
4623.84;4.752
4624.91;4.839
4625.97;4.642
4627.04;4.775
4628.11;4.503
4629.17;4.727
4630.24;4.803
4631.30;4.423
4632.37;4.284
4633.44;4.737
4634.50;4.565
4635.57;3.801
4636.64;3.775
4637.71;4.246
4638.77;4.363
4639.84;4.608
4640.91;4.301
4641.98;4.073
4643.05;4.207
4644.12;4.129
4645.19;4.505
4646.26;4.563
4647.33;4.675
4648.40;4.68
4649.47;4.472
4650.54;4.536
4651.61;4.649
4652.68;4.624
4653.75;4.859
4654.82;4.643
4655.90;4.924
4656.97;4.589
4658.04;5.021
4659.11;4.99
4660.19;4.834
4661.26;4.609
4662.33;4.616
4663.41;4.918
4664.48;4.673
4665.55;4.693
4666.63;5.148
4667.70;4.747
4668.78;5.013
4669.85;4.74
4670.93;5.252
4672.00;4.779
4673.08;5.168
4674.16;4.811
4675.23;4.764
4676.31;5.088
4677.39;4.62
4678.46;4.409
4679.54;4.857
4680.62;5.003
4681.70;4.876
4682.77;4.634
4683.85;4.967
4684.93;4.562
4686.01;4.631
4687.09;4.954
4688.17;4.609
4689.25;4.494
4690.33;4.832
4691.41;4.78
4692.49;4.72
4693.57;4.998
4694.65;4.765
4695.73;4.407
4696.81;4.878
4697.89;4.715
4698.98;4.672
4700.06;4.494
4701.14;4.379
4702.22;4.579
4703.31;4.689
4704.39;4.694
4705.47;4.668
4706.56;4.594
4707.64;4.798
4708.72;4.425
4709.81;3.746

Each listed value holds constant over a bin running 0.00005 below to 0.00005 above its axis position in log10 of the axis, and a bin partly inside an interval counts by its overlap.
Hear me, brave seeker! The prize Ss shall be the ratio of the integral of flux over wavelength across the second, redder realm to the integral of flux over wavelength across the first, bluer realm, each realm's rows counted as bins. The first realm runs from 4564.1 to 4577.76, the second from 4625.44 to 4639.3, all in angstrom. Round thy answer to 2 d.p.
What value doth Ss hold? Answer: 0.91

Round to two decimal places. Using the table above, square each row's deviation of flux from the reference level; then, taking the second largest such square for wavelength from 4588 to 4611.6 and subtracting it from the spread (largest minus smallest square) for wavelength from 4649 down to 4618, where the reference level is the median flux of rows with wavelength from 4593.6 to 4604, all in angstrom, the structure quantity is 0.44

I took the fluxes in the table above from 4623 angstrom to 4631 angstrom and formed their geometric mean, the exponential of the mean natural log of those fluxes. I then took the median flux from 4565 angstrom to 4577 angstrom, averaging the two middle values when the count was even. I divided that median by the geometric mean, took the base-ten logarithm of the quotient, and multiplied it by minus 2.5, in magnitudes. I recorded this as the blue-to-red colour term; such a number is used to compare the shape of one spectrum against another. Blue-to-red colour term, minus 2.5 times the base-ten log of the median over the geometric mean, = -0.054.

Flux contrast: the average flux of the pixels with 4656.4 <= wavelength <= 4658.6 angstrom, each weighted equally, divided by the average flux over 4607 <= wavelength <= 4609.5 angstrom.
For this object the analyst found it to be 1.09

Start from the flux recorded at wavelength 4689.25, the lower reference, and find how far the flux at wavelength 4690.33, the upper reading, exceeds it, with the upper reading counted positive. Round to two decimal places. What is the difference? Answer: 0.34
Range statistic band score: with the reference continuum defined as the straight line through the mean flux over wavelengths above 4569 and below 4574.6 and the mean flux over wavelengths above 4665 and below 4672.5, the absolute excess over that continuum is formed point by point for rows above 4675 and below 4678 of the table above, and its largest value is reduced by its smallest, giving 0.15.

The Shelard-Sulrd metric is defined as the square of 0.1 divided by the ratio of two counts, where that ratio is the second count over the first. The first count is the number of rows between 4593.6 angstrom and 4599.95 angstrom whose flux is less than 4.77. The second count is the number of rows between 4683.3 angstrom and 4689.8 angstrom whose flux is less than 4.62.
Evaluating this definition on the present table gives 0.028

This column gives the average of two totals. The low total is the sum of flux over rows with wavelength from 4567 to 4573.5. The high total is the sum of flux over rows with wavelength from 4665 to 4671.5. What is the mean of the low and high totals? 29.4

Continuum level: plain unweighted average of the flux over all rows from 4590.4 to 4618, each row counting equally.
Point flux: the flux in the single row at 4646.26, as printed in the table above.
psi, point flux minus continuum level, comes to -0.1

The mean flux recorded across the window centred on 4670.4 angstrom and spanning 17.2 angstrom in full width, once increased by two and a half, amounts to 7.34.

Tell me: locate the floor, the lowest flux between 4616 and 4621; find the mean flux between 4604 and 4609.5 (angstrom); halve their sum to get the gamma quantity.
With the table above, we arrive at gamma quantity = 4.48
